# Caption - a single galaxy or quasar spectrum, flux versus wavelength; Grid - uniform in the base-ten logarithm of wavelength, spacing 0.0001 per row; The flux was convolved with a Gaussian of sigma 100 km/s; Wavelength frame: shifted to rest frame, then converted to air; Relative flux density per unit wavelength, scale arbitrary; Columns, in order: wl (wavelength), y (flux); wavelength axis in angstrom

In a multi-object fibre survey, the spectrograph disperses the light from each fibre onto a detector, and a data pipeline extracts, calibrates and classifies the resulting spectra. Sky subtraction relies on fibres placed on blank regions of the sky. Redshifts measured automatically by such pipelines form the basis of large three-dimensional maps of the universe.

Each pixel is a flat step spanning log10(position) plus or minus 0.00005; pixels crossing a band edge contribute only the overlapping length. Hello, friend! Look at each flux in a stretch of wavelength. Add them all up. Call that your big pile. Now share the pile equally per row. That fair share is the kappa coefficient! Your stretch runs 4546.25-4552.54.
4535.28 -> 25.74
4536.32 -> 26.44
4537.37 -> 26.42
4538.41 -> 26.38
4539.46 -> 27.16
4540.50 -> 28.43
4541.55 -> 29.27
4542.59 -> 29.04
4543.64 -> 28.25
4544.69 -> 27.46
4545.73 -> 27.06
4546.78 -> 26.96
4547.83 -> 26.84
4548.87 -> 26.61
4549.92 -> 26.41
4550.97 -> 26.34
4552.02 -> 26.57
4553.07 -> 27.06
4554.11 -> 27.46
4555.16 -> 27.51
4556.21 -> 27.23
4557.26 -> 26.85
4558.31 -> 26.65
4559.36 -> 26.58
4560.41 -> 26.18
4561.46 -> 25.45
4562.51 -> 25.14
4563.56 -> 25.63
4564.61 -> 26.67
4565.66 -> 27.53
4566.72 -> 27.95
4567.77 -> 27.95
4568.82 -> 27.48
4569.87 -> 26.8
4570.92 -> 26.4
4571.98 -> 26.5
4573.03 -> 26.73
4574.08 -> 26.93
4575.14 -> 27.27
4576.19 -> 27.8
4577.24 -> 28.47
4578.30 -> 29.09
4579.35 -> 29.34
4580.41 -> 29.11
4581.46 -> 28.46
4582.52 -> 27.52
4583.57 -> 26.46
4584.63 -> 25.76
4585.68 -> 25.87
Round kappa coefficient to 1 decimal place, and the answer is 26.6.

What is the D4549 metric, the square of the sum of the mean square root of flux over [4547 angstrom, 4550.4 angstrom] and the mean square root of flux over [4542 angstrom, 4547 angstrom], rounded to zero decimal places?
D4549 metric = 109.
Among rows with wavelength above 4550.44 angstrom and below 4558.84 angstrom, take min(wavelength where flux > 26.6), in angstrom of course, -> 4553.07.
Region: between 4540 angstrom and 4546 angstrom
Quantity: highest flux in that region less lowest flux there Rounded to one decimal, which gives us 2.2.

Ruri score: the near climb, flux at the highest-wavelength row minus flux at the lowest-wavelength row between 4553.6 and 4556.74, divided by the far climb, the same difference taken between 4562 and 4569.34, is -0.1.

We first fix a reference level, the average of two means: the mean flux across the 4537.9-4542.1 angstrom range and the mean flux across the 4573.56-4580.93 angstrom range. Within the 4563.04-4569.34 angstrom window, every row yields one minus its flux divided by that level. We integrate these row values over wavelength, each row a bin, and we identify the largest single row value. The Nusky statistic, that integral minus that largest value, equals 0.10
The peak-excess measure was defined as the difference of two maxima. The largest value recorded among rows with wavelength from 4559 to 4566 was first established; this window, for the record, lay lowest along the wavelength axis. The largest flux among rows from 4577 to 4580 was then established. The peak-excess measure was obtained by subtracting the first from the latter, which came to 2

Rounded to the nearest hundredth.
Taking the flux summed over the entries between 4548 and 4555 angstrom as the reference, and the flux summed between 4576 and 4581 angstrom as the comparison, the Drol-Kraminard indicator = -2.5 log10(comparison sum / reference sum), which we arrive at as 0.12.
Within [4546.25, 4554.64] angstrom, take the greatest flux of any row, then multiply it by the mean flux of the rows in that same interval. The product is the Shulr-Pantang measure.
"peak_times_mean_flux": 735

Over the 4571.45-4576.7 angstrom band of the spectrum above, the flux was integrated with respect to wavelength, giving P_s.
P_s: 142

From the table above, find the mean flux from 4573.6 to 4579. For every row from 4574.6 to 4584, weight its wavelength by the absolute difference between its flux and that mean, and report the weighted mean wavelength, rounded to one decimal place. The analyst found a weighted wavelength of 4579.9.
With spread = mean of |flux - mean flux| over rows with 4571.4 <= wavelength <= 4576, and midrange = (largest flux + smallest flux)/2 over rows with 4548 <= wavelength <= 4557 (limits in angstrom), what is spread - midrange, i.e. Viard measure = -26.7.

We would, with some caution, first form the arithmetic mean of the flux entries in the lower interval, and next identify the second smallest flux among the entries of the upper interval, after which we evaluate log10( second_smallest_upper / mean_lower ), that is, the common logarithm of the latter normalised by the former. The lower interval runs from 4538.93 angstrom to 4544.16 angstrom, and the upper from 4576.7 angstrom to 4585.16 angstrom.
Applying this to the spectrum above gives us -0.031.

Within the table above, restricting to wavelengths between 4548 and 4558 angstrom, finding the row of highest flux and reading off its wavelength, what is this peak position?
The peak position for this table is 4555.16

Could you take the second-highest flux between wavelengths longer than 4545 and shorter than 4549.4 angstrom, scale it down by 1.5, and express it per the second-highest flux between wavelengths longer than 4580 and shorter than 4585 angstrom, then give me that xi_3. 0.632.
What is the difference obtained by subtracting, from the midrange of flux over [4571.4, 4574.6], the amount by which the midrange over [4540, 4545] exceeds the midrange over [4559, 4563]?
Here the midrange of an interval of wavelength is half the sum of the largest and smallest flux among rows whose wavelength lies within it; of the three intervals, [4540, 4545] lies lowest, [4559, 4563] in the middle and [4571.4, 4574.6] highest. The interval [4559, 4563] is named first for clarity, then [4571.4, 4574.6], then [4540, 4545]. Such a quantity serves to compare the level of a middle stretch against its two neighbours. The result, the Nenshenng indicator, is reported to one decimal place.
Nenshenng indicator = 24.2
